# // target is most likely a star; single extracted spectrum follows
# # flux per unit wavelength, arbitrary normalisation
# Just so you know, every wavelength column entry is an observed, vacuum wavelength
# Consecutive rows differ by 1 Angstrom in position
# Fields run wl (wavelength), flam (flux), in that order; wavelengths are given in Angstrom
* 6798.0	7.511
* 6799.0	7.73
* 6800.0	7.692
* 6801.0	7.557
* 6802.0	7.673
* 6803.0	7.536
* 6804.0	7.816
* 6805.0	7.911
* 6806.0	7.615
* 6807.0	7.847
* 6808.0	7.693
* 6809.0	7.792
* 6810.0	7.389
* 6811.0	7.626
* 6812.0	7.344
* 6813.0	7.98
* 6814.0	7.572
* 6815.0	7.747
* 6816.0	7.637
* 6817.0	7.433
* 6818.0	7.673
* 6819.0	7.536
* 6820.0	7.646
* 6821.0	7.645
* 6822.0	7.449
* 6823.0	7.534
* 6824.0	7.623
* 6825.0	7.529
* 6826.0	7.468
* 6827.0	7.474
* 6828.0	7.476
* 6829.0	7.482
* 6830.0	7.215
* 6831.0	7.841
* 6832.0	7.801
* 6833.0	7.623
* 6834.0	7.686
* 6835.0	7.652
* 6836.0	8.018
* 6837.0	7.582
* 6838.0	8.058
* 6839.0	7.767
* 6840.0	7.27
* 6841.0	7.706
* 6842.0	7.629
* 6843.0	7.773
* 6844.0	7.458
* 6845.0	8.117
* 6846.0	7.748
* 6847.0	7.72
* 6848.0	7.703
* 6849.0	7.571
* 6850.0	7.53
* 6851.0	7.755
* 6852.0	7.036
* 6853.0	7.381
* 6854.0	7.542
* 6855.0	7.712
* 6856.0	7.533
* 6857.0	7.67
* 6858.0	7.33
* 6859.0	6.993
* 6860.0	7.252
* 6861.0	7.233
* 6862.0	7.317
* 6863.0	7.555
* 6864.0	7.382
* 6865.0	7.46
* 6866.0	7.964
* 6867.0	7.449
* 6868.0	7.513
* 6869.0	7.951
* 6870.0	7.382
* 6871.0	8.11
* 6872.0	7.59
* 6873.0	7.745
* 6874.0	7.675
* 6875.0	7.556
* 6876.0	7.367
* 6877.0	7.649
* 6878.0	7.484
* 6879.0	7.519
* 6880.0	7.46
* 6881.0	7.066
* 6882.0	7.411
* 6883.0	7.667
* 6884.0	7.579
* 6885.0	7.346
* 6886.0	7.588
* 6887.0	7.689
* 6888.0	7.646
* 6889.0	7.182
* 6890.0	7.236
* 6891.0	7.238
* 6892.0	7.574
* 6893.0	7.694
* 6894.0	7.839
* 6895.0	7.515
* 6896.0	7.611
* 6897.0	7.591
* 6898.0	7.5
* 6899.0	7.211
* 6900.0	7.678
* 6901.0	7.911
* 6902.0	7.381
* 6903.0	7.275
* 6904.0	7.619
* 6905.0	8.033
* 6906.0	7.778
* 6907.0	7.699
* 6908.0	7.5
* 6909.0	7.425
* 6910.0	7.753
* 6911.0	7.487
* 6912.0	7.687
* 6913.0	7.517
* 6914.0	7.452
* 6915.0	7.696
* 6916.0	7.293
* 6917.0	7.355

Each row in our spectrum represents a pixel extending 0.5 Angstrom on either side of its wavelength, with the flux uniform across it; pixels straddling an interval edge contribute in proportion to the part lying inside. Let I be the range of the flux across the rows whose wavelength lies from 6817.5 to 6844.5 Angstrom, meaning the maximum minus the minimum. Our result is 0.84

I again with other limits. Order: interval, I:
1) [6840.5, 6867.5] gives 1.12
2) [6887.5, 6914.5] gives 0.85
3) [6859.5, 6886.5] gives 1.04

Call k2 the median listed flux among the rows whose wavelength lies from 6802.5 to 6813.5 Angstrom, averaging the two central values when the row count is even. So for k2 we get 7.69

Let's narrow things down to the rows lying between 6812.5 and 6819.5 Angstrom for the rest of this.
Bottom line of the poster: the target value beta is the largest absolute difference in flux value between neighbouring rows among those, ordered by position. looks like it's 0.41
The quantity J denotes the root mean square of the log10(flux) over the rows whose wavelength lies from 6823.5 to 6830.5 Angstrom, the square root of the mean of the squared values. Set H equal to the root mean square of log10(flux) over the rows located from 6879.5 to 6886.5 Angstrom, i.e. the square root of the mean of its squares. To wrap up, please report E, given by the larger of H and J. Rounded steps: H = 0.872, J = 0.873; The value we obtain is 0.873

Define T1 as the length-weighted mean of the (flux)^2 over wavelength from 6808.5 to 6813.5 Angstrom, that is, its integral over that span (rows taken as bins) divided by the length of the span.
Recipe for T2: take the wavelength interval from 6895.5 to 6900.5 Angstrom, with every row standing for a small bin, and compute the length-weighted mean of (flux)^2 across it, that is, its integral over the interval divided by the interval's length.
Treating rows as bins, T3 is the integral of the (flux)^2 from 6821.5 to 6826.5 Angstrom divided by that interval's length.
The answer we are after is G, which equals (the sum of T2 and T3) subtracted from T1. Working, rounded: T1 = 58.2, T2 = 56.6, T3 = 57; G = -54.9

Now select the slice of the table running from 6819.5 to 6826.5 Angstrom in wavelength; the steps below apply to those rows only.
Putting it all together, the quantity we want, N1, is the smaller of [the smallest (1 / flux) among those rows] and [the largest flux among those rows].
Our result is 0.131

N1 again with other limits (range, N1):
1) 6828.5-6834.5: 0.128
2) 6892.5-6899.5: 0.128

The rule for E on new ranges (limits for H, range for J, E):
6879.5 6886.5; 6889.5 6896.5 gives 0.877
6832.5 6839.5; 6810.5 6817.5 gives 0.890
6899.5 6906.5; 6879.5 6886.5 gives 0.885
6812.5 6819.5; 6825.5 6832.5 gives 0.884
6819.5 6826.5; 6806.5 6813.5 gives 0.885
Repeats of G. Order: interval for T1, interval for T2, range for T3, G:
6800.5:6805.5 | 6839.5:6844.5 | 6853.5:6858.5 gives -55.1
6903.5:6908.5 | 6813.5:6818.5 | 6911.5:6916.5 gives -54.9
